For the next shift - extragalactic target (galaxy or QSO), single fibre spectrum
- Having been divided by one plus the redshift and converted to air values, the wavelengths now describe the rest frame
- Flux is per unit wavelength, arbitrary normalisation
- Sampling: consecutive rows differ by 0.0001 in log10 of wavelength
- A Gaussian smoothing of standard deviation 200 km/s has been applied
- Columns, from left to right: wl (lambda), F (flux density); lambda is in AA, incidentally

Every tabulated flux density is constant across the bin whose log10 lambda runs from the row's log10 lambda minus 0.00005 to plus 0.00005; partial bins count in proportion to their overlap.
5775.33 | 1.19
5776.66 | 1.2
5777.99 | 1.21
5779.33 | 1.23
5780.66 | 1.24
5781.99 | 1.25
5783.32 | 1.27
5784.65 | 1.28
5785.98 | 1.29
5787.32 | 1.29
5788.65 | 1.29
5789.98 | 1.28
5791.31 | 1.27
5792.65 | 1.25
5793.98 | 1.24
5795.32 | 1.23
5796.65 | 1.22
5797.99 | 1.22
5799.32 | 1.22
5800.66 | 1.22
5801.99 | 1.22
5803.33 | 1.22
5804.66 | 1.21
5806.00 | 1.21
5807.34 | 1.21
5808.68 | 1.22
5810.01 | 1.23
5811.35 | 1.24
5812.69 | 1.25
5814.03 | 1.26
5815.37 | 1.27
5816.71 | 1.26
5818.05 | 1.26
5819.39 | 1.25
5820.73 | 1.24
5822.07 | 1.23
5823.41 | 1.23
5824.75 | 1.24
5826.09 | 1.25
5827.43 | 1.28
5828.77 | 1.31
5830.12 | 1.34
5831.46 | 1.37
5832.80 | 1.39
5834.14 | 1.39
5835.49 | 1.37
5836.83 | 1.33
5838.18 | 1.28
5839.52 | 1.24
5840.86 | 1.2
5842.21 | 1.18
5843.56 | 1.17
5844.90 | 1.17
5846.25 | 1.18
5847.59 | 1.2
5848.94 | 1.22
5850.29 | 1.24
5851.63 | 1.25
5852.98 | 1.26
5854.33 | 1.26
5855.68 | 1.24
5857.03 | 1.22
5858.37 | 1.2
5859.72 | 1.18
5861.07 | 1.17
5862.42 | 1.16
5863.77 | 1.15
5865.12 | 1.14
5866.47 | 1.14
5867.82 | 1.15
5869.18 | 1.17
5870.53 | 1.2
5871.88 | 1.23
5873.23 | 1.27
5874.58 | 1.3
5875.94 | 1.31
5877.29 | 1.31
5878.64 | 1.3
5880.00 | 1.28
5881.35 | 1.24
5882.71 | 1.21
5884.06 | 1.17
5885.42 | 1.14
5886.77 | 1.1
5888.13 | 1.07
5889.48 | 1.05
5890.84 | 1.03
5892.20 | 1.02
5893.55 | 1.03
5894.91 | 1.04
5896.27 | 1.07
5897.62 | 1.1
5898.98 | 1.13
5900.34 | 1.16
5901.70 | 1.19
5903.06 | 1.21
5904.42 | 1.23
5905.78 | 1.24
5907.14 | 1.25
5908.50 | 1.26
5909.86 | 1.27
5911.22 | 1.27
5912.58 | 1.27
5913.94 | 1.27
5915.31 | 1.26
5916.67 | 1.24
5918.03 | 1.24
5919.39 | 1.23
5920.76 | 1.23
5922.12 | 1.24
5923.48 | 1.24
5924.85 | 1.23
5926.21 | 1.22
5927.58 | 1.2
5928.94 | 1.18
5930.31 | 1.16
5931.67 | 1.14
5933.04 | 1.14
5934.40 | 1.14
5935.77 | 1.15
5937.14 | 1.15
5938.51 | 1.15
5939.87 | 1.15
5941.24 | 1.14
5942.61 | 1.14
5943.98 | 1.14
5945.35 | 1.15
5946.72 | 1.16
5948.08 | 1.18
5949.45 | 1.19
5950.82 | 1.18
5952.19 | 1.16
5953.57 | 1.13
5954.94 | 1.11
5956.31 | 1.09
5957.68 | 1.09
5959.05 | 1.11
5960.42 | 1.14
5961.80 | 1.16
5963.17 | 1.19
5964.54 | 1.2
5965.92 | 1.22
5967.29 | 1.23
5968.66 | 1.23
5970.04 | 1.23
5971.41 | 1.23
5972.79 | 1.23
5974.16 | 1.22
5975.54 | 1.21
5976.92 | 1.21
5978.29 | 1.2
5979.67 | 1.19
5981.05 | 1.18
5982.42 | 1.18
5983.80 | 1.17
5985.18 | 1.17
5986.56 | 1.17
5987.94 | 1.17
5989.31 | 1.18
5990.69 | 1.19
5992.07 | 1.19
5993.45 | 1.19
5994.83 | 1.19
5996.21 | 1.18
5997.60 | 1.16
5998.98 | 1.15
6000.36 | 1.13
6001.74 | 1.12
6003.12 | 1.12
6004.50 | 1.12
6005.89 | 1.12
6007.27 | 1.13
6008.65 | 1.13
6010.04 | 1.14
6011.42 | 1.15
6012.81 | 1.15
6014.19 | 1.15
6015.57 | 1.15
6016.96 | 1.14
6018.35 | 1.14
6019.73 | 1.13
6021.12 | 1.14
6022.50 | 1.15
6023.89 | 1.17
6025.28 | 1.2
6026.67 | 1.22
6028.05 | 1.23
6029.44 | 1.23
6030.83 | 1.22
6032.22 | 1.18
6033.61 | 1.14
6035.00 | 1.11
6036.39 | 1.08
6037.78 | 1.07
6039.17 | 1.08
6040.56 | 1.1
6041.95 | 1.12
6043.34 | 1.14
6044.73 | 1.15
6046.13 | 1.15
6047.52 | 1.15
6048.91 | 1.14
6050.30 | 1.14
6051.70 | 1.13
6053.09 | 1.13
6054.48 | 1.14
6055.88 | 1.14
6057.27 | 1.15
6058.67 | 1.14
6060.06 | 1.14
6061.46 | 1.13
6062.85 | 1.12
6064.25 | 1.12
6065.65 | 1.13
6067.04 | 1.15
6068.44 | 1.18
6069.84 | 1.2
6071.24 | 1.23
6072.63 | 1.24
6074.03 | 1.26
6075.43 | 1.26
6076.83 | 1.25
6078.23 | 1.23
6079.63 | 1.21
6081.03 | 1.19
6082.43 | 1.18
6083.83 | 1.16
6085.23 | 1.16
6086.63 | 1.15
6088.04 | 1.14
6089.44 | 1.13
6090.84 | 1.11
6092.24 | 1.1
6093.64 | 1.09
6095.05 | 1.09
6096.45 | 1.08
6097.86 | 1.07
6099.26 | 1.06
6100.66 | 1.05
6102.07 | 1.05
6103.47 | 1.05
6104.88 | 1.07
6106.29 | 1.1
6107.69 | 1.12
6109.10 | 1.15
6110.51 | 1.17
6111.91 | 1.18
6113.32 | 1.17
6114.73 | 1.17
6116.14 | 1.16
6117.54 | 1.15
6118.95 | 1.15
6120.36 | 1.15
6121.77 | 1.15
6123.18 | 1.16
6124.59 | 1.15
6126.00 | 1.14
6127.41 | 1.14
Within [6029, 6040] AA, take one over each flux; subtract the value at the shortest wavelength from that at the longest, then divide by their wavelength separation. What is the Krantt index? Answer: 0.012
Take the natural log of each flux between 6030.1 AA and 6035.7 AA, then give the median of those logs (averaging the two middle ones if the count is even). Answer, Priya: 0.148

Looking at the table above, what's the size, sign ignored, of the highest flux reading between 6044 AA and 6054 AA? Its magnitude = 1.15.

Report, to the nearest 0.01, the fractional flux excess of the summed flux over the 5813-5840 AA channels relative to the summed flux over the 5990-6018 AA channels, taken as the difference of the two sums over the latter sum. 0.12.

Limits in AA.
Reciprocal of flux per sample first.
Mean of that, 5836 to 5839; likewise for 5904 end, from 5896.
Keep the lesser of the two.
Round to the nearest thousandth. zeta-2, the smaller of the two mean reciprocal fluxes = 0.767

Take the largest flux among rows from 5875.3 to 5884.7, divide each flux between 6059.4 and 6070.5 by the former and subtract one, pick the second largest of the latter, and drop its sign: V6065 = 0.10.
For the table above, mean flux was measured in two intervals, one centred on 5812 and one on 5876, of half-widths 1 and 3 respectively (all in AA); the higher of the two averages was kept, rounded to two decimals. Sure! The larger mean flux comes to 1.30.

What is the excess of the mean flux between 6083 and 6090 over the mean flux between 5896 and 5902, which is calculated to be 0.02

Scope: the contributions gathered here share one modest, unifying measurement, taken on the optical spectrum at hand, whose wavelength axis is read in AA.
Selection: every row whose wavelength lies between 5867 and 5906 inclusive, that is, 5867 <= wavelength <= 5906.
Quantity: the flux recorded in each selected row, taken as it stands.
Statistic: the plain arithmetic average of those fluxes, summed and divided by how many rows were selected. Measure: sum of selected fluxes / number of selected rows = 1.17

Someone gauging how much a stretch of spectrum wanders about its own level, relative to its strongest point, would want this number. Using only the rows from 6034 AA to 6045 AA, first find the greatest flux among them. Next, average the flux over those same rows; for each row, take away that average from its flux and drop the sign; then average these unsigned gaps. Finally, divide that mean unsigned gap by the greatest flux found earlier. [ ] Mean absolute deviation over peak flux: 0.021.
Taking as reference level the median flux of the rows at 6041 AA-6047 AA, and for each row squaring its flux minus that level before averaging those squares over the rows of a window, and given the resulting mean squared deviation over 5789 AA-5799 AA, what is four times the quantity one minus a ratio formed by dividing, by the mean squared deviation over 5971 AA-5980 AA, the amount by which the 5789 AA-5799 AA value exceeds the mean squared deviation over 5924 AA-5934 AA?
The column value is -3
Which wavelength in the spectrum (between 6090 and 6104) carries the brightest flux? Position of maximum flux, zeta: 6090.84 AA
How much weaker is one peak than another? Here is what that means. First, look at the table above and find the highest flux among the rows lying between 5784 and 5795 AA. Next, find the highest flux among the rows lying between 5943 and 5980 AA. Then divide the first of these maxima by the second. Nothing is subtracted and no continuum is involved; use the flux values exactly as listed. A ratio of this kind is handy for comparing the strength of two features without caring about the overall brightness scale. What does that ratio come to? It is 1.049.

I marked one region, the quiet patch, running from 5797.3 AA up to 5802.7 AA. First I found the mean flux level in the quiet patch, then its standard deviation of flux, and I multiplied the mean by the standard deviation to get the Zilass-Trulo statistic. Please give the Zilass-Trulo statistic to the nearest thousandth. 0.000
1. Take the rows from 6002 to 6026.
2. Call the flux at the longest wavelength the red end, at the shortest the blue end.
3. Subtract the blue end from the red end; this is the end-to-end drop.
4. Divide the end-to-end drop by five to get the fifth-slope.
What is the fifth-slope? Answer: 0.016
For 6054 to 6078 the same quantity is 0.022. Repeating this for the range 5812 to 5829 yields 0.012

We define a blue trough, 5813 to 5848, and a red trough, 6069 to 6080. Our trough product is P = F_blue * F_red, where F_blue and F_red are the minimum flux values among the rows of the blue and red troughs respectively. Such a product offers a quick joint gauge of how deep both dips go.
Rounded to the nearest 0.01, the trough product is 1.40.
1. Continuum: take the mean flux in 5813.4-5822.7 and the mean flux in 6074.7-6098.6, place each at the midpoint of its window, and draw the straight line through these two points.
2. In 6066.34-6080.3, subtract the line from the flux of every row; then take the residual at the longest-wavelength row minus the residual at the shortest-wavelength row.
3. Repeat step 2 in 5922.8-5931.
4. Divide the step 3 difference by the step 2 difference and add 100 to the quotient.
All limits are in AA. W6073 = 99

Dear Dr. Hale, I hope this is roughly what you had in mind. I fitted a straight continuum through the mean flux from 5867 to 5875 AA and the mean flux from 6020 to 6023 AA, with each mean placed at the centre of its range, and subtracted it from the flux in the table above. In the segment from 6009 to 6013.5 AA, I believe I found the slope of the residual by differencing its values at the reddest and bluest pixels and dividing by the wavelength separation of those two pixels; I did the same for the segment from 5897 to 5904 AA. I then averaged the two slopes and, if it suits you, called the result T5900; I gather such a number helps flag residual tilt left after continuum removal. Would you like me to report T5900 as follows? 0.012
